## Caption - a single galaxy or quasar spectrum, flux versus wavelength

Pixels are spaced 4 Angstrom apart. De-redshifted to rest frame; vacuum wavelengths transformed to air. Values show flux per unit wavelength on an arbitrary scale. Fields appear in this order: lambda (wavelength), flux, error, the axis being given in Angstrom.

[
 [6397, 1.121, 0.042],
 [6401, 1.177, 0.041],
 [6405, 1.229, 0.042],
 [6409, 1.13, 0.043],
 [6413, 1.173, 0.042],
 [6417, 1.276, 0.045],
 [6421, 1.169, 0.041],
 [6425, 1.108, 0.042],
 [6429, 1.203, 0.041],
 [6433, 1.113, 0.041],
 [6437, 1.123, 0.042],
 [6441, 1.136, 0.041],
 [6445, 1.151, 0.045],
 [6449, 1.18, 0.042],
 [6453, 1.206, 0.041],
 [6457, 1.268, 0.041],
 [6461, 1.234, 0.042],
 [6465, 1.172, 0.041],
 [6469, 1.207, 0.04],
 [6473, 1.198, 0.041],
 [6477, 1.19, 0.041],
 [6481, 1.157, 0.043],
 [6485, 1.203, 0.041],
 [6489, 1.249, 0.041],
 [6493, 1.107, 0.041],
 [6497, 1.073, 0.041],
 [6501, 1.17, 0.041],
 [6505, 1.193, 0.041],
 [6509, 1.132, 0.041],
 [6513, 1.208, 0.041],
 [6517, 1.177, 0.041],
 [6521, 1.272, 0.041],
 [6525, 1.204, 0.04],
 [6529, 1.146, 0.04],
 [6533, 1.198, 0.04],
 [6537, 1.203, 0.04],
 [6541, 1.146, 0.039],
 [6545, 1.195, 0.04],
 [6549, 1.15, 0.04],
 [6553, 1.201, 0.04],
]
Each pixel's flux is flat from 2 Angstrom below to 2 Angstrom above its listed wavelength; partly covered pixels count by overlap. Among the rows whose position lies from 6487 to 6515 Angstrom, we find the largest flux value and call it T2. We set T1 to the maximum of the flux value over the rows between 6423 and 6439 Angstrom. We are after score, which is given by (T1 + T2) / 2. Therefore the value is 1.23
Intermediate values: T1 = 1.203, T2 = 1.249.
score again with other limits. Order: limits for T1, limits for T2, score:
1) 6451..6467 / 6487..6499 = 1.26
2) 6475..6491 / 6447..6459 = 1.26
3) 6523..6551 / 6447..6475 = 1.24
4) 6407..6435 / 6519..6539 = 1.27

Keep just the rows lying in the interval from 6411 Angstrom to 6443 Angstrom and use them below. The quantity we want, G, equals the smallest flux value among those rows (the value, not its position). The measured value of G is 1.108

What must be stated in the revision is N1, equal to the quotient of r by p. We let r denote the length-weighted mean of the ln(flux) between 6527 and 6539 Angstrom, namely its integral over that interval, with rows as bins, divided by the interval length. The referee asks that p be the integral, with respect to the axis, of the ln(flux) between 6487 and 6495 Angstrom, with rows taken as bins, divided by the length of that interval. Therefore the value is 1.0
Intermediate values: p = 0.162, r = 0.17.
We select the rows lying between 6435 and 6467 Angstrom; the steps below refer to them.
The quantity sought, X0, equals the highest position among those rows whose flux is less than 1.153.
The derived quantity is 6445 Angstrom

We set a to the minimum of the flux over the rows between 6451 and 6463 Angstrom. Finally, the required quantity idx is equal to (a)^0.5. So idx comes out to 1.10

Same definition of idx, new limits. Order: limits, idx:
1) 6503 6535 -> 1.06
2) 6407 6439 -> 1.05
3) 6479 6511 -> 1.04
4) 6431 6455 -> 1.05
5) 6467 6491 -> 1.08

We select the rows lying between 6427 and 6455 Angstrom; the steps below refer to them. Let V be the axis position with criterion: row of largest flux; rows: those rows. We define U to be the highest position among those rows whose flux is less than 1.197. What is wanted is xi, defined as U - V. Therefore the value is -4 Angstrom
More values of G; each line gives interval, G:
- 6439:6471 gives 1.136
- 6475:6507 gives 1.073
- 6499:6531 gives 1.132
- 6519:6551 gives 1.146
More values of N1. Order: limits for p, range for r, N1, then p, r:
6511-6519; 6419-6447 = 0.8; 0.176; 0.13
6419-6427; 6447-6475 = 1.5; 0.129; 0.19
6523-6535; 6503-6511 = 0.9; 0.168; 0.15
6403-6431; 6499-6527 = 1.1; 0.168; 0.18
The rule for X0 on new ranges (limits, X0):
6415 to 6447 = 6445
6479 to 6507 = 6497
